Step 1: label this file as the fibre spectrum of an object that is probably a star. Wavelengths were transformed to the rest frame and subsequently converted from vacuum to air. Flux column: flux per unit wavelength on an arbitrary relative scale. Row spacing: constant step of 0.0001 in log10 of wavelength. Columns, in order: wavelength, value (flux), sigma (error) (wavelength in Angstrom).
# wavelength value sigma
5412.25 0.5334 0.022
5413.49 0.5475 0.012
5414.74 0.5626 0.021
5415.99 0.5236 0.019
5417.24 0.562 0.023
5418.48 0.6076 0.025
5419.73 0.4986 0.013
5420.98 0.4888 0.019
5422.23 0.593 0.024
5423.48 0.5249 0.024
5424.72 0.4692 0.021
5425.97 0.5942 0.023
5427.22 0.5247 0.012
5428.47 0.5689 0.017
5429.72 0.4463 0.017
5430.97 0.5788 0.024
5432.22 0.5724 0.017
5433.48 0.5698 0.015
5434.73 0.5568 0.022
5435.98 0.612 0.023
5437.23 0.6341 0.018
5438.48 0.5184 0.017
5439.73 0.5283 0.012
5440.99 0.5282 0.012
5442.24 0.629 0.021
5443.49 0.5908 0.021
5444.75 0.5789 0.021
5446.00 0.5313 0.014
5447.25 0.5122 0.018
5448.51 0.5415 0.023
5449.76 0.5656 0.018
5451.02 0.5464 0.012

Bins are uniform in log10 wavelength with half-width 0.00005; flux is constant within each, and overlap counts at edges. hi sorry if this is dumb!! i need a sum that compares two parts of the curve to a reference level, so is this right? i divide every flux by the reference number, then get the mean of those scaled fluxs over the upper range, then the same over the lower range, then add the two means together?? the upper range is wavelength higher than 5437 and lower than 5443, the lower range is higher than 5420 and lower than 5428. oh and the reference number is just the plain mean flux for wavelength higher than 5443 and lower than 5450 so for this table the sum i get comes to 1.99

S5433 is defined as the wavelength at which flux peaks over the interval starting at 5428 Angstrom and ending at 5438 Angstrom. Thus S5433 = 5437.23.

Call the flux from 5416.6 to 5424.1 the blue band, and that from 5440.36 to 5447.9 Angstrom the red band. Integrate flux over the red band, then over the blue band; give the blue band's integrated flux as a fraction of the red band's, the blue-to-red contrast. 0.967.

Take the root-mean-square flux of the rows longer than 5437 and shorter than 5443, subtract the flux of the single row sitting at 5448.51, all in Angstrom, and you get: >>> 0.03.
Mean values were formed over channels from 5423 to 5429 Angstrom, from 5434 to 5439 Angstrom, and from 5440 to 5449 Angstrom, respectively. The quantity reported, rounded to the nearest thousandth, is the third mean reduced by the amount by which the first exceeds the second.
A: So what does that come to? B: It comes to 0.603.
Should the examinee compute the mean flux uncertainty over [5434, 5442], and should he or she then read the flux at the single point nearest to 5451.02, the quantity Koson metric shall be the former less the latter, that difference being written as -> -0.529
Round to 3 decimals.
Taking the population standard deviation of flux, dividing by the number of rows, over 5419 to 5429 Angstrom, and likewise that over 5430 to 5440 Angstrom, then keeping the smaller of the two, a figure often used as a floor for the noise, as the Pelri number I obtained 0.036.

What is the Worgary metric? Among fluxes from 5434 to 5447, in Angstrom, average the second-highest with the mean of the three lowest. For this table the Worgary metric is 0.58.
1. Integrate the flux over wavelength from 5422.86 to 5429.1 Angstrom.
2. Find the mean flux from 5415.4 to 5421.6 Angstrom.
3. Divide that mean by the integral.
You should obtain 0.160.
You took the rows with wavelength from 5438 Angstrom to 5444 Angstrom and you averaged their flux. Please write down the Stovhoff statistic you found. 0.559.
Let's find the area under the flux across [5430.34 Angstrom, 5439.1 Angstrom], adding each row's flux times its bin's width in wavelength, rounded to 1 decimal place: 5.1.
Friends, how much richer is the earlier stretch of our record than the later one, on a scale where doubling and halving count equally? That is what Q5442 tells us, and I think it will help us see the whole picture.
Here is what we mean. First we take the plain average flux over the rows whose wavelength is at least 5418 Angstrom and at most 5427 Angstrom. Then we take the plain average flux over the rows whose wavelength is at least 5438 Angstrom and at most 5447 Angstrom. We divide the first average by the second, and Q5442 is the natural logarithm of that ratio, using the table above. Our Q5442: -0.03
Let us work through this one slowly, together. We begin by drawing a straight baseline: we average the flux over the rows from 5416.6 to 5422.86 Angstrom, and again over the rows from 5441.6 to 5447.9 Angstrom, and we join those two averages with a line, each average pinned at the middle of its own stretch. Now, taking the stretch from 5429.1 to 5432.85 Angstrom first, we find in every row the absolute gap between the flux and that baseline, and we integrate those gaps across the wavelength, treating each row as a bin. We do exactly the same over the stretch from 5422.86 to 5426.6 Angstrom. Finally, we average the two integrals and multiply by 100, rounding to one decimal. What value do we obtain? 18.5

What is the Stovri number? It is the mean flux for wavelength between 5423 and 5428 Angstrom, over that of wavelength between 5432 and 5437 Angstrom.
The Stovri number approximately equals 0.91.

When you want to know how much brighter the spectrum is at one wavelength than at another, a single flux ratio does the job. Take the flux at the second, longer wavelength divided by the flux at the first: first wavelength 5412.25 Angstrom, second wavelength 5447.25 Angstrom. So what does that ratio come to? 0.96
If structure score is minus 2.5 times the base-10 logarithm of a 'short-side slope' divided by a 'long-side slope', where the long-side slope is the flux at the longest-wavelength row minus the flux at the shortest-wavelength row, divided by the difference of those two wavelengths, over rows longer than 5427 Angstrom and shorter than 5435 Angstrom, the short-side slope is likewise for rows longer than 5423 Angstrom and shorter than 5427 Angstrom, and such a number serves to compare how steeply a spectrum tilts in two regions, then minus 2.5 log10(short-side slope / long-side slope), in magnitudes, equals -2.0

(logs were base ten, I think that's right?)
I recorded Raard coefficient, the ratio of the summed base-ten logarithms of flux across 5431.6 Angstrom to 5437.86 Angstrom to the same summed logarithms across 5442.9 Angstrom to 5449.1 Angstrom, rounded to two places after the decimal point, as 0.89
